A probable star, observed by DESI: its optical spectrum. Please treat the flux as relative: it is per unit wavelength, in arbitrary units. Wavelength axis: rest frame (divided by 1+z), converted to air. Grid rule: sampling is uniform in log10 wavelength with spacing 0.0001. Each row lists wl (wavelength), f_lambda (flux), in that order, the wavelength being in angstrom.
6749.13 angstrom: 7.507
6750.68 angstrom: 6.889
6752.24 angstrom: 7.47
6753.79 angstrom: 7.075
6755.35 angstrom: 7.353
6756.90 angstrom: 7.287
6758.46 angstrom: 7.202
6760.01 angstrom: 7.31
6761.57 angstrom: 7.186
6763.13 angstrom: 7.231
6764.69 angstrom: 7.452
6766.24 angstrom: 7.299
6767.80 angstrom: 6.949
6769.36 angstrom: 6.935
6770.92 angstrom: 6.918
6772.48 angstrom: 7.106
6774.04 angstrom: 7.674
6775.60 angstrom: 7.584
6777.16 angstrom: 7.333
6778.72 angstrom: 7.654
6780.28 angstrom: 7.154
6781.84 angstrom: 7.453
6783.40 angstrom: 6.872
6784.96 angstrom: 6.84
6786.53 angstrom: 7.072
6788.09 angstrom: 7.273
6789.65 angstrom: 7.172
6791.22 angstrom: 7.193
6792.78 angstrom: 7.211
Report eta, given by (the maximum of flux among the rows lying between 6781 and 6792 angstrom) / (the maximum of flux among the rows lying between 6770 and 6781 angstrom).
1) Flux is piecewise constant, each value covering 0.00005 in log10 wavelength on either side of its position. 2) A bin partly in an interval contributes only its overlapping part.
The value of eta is 0.97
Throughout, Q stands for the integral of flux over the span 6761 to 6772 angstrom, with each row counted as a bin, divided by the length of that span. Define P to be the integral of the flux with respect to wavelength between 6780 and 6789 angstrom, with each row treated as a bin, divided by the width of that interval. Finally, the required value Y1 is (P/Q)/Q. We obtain 0.140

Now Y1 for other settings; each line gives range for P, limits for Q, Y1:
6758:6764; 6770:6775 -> 0.138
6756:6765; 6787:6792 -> 0.140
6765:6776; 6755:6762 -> 0.136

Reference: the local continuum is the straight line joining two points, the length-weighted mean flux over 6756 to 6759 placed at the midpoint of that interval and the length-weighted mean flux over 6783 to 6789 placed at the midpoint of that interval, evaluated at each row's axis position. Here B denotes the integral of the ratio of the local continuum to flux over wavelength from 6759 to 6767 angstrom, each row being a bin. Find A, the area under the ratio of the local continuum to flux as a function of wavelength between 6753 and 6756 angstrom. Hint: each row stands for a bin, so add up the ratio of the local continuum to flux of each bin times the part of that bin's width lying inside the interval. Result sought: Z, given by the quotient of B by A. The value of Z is 2.61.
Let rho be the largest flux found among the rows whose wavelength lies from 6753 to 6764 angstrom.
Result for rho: 7.353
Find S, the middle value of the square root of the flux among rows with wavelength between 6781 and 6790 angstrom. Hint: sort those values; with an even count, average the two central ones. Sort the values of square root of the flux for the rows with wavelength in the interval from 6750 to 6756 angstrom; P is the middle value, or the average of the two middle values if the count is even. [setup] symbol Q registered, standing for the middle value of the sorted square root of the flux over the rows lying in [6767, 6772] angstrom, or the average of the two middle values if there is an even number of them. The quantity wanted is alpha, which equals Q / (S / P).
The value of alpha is 2.65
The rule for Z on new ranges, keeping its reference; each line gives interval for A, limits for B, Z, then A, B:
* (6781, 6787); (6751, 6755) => 0.67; 6.0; 4.0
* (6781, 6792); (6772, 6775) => 0.27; 10.9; 2.9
